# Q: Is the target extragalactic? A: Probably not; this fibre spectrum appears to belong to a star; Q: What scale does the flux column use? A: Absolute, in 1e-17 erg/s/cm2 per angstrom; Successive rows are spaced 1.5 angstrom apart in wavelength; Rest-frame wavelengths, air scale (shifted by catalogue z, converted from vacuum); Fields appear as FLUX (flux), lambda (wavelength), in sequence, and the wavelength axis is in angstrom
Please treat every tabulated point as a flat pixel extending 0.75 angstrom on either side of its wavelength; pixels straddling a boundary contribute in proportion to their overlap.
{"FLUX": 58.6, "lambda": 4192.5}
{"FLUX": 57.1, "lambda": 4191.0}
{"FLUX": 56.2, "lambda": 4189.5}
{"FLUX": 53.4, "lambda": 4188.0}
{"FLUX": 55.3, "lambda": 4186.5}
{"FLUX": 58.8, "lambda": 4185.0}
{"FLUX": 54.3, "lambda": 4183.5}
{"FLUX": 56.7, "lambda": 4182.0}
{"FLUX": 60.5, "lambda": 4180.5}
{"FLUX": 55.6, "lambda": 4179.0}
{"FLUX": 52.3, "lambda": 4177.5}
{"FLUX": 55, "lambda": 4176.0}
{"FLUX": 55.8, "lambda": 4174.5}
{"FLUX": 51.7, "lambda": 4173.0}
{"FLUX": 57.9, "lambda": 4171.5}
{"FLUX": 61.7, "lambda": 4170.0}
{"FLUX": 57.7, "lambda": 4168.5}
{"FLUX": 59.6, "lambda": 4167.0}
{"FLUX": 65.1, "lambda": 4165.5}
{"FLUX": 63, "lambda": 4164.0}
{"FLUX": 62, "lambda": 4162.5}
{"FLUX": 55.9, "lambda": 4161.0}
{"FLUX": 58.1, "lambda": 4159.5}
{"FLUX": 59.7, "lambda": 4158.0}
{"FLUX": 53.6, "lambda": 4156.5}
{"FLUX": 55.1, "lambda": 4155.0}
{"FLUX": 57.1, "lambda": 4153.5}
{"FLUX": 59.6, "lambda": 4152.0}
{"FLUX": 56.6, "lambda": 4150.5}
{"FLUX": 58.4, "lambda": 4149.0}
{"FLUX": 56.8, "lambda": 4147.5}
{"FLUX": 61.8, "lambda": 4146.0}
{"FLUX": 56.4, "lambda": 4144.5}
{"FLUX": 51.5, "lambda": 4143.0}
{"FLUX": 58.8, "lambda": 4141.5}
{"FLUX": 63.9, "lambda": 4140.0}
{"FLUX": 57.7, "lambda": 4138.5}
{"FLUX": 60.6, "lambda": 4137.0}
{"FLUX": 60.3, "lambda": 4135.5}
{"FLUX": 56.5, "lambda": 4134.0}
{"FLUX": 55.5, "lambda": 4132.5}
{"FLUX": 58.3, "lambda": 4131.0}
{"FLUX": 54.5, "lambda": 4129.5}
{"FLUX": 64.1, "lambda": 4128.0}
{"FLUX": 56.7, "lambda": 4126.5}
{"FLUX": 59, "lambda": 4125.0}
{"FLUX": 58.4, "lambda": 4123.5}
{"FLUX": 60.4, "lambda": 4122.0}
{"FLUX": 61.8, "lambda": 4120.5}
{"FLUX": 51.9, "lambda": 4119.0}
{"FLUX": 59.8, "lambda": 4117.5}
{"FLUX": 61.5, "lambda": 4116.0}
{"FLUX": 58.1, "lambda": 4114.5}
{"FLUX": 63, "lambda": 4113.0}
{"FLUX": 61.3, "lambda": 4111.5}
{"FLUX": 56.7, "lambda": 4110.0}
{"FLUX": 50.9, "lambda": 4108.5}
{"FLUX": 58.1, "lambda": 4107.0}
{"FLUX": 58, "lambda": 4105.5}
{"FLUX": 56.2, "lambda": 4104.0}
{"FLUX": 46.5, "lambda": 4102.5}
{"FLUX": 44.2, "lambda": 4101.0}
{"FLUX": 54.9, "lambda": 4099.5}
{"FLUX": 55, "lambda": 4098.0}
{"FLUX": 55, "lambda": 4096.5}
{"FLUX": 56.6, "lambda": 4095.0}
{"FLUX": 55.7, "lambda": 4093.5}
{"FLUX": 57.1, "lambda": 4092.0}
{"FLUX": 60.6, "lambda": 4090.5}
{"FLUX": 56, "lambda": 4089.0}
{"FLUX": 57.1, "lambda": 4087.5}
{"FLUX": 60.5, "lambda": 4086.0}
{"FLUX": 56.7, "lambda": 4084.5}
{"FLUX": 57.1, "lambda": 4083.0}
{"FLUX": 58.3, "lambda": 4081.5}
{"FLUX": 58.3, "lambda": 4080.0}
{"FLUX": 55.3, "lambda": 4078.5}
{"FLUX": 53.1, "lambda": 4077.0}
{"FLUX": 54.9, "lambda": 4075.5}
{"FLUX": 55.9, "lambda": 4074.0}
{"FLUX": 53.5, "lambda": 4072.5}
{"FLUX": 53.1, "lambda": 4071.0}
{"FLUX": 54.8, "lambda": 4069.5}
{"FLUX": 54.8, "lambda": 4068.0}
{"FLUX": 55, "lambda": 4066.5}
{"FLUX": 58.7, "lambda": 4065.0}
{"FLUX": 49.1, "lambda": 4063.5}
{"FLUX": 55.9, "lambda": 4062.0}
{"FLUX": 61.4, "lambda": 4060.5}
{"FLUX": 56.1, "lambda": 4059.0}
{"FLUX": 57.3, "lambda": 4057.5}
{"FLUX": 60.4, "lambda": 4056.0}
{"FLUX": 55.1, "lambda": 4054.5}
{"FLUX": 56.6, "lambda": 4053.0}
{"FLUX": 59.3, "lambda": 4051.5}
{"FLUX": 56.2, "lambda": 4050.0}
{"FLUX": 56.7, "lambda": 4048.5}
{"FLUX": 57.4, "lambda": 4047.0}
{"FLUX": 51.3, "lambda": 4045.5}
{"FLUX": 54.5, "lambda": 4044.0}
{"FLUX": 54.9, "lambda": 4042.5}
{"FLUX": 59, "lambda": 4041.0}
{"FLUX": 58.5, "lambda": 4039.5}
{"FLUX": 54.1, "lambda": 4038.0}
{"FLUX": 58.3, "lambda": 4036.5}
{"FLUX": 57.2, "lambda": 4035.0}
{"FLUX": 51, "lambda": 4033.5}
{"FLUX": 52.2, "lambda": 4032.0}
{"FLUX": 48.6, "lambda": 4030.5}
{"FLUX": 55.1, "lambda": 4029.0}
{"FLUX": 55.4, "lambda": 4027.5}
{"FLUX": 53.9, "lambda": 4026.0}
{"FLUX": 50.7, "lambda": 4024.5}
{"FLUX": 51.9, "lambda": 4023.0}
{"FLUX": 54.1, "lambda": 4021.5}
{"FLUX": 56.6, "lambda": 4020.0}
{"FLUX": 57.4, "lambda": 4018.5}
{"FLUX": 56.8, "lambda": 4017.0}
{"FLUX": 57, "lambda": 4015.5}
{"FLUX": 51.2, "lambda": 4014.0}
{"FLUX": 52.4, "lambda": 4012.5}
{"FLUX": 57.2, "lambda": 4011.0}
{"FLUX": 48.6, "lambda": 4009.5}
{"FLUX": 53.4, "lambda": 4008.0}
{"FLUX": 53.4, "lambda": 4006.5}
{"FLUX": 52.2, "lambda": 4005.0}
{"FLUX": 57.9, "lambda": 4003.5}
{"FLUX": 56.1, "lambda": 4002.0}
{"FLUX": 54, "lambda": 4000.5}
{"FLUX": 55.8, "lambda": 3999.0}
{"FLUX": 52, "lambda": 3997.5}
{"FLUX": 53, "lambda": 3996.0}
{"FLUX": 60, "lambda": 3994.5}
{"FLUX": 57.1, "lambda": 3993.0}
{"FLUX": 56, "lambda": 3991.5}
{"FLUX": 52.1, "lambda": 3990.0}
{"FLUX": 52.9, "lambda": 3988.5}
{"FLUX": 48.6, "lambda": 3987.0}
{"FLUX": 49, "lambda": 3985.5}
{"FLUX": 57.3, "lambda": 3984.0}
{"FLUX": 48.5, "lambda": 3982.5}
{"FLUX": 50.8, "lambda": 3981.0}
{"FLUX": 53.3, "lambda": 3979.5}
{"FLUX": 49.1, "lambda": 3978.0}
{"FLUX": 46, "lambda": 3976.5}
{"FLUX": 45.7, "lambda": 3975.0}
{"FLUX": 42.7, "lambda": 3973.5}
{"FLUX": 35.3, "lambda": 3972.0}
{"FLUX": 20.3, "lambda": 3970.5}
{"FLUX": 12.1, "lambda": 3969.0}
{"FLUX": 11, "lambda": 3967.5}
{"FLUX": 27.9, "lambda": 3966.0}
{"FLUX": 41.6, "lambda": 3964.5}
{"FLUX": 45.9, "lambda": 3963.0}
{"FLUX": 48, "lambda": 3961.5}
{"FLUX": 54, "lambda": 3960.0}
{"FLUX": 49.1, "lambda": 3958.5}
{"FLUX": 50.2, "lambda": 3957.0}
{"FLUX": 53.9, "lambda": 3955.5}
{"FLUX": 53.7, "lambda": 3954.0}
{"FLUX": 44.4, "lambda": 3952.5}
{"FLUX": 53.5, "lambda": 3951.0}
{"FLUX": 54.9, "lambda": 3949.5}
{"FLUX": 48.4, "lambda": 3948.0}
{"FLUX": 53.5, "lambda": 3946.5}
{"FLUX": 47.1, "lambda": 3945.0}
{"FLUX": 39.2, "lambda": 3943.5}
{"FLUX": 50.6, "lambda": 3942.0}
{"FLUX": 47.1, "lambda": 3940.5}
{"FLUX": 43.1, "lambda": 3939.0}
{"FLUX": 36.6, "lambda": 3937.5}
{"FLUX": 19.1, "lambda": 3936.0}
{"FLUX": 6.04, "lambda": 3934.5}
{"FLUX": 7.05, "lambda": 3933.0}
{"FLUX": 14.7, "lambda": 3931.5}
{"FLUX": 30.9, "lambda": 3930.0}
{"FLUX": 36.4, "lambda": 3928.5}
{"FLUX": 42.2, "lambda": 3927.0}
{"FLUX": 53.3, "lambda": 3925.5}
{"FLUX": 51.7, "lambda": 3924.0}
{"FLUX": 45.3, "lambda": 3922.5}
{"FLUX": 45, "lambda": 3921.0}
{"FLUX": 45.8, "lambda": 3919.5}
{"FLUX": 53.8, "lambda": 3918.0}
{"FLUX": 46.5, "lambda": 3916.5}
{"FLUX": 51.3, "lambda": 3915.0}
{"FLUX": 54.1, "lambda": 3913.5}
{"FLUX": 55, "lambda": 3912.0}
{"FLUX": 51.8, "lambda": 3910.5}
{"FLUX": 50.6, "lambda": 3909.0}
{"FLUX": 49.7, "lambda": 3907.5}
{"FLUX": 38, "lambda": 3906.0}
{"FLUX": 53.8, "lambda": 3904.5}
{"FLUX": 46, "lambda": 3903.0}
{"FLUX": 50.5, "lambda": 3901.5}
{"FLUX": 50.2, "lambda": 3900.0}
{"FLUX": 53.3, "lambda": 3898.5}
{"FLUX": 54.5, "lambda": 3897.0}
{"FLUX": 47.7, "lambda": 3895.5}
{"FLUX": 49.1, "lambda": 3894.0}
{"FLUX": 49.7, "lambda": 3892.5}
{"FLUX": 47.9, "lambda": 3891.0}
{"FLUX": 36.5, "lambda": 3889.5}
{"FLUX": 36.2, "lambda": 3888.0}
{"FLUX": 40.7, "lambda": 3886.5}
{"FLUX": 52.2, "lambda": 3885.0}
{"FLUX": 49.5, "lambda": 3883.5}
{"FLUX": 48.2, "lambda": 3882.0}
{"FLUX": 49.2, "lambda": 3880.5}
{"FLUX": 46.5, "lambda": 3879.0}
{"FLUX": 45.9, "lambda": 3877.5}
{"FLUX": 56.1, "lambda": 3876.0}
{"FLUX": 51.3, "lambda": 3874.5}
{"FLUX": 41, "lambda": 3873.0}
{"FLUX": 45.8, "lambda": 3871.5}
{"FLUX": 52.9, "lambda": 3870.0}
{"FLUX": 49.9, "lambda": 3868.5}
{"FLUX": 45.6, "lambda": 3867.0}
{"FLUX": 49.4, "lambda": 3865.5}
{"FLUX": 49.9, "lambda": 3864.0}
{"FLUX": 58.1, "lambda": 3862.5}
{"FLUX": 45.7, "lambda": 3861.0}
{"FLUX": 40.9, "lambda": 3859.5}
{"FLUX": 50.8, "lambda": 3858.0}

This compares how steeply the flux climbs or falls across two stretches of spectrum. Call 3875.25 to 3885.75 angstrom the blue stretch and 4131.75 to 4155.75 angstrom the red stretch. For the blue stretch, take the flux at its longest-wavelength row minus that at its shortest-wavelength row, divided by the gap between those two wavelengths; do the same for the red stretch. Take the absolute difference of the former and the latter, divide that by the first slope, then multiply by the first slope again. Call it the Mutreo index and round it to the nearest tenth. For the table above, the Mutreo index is 0.4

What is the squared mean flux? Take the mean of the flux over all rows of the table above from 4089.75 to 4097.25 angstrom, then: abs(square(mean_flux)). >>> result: 3249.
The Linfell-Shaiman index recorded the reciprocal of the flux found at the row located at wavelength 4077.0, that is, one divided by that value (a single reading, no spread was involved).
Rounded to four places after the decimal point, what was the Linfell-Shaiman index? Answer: 0.0188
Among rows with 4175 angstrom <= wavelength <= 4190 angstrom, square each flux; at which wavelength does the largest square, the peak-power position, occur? 4180.5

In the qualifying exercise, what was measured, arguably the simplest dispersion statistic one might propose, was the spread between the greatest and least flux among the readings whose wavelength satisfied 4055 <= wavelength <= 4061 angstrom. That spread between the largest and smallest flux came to 5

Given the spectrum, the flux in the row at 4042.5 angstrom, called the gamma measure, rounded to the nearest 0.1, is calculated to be 54.9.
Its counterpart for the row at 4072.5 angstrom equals 53.5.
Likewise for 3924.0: 51.7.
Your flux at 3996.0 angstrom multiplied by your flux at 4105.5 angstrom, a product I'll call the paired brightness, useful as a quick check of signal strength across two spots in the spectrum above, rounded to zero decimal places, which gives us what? 3074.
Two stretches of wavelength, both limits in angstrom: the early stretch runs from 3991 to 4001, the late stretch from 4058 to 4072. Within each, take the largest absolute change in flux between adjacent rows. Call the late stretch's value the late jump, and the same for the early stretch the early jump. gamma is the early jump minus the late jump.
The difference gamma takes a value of -3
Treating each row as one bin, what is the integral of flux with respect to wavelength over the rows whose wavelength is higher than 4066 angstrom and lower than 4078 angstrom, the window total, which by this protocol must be 653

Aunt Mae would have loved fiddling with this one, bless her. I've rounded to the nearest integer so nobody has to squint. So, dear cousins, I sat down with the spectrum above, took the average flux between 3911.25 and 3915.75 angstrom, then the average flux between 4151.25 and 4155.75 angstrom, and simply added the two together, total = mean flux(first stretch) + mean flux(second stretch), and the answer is 111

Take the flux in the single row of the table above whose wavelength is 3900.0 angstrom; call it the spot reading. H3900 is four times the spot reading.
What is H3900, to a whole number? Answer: 201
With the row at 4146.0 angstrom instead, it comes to 247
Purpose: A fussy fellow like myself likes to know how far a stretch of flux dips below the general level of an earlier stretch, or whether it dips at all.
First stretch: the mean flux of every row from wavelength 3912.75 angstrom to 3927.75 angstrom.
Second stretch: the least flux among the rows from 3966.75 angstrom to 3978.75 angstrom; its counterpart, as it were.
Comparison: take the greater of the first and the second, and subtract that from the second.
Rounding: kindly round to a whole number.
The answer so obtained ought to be -38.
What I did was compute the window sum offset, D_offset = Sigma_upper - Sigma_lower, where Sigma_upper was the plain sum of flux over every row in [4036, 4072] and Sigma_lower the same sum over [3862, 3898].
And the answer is 195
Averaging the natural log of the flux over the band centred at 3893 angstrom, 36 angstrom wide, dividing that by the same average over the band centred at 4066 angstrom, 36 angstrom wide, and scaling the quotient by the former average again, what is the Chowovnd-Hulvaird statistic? 3.71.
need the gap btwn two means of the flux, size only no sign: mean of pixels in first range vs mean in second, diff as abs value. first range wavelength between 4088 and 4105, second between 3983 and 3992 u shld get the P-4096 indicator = 2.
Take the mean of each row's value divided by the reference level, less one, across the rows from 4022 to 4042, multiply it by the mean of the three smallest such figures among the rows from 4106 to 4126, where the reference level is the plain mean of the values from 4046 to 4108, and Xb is 0.001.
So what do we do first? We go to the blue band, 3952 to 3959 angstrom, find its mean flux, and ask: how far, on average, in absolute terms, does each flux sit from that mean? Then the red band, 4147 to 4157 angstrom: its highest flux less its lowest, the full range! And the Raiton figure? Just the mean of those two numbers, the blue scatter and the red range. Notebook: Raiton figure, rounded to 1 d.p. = 4.4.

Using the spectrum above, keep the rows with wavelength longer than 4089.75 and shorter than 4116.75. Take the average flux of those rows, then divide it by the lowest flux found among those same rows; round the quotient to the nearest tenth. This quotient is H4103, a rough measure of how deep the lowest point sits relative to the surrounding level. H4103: 1.3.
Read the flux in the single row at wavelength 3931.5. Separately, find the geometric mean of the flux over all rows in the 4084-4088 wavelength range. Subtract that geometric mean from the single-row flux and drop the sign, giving 43.4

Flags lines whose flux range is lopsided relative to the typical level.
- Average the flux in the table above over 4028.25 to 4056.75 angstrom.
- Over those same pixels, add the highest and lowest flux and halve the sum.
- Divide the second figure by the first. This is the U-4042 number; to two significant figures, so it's 0.98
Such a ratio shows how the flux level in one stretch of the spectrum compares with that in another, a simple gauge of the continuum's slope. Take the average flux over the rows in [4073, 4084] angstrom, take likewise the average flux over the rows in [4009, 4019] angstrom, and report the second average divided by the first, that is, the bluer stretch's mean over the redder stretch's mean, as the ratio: 0.97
